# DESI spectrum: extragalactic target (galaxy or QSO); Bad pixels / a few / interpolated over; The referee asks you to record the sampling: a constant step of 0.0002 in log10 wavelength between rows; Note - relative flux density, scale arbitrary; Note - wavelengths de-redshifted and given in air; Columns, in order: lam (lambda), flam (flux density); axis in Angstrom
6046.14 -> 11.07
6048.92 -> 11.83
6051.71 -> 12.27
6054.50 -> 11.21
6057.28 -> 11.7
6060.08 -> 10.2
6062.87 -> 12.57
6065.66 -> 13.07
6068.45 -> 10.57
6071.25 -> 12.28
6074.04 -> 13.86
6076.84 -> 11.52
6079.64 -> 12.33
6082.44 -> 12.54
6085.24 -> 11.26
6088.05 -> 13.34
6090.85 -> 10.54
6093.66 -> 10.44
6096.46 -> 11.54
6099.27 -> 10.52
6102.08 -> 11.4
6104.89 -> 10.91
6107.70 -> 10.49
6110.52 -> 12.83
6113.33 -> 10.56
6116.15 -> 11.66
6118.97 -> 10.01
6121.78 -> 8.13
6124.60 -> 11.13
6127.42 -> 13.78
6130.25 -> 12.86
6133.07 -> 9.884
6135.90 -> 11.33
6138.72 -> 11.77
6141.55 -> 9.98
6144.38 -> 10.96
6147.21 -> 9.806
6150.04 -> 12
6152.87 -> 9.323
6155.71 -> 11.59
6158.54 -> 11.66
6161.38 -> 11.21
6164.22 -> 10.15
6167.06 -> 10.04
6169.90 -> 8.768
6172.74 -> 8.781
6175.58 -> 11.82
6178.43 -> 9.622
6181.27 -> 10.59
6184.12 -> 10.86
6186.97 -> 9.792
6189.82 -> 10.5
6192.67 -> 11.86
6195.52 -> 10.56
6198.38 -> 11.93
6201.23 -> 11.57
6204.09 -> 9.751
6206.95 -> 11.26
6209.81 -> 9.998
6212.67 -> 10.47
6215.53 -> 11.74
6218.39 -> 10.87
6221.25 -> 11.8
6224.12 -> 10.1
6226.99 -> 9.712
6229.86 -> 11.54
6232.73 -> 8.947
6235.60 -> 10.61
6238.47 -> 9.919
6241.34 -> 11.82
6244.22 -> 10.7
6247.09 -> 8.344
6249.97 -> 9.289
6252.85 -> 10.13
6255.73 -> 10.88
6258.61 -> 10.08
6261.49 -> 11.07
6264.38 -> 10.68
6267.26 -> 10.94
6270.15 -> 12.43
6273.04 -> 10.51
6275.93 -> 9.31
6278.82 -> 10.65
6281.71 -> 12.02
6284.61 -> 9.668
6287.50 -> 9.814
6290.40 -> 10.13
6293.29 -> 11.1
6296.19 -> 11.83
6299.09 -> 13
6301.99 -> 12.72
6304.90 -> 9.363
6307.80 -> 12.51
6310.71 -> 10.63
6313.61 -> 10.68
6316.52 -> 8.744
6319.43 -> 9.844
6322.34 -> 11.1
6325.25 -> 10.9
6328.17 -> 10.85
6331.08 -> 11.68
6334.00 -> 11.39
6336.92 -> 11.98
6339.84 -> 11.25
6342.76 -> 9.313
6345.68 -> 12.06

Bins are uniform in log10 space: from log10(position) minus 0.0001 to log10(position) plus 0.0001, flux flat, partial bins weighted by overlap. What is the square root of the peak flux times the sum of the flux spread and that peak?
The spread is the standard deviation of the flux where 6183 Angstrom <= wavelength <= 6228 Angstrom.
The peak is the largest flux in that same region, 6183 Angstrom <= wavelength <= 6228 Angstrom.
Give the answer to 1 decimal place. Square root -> 12.3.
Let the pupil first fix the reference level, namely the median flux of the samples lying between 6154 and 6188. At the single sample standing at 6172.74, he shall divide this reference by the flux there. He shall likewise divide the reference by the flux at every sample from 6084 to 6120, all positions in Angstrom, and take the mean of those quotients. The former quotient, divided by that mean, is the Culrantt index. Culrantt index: 1.27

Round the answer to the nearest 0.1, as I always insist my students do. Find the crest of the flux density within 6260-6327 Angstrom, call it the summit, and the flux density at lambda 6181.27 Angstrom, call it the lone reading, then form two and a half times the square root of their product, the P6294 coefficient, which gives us 29.3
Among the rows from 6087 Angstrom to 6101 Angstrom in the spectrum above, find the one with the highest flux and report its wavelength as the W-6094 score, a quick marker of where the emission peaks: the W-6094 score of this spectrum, 6088.05 Angstrom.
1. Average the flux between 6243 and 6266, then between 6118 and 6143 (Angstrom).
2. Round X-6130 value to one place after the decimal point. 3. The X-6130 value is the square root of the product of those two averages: 10.6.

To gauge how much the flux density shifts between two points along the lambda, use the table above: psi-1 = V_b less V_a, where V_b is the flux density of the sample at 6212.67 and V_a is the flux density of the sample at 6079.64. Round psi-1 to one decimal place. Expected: -1.9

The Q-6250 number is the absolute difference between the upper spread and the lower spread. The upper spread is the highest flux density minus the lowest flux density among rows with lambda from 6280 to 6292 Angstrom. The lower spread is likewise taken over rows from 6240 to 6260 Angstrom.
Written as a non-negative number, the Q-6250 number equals 1.1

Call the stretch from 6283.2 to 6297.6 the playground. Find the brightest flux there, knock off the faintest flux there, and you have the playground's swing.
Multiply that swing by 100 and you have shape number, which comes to 216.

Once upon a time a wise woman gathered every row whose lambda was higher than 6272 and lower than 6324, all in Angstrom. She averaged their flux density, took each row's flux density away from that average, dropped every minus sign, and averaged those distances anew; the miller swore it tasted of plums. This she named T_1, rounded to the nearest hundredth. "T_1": 1.00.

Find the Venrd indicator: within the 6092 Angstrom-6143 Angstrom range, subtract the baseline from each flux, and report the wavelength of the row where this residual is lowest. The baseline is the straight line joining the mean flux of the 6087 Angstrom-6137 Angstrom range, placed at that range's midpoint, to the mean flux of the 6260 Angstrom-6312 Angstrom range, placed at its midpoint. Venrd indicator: 6121.78 Angstrom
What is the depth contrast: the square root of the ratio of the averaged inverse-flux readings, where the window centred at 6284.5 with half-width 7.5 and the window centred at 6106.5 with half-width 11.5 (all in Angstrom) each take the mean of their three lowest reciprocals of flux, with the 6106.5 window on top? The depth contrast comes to 0.95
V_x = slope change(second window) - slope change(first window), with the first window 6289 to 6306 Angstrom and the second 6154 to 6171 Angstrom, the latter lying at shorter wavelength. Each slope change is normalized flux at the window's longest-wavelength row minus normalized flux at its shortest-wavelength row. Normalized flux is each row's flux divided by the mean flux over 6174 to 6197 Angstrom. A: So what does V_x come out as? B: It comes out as -0.19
